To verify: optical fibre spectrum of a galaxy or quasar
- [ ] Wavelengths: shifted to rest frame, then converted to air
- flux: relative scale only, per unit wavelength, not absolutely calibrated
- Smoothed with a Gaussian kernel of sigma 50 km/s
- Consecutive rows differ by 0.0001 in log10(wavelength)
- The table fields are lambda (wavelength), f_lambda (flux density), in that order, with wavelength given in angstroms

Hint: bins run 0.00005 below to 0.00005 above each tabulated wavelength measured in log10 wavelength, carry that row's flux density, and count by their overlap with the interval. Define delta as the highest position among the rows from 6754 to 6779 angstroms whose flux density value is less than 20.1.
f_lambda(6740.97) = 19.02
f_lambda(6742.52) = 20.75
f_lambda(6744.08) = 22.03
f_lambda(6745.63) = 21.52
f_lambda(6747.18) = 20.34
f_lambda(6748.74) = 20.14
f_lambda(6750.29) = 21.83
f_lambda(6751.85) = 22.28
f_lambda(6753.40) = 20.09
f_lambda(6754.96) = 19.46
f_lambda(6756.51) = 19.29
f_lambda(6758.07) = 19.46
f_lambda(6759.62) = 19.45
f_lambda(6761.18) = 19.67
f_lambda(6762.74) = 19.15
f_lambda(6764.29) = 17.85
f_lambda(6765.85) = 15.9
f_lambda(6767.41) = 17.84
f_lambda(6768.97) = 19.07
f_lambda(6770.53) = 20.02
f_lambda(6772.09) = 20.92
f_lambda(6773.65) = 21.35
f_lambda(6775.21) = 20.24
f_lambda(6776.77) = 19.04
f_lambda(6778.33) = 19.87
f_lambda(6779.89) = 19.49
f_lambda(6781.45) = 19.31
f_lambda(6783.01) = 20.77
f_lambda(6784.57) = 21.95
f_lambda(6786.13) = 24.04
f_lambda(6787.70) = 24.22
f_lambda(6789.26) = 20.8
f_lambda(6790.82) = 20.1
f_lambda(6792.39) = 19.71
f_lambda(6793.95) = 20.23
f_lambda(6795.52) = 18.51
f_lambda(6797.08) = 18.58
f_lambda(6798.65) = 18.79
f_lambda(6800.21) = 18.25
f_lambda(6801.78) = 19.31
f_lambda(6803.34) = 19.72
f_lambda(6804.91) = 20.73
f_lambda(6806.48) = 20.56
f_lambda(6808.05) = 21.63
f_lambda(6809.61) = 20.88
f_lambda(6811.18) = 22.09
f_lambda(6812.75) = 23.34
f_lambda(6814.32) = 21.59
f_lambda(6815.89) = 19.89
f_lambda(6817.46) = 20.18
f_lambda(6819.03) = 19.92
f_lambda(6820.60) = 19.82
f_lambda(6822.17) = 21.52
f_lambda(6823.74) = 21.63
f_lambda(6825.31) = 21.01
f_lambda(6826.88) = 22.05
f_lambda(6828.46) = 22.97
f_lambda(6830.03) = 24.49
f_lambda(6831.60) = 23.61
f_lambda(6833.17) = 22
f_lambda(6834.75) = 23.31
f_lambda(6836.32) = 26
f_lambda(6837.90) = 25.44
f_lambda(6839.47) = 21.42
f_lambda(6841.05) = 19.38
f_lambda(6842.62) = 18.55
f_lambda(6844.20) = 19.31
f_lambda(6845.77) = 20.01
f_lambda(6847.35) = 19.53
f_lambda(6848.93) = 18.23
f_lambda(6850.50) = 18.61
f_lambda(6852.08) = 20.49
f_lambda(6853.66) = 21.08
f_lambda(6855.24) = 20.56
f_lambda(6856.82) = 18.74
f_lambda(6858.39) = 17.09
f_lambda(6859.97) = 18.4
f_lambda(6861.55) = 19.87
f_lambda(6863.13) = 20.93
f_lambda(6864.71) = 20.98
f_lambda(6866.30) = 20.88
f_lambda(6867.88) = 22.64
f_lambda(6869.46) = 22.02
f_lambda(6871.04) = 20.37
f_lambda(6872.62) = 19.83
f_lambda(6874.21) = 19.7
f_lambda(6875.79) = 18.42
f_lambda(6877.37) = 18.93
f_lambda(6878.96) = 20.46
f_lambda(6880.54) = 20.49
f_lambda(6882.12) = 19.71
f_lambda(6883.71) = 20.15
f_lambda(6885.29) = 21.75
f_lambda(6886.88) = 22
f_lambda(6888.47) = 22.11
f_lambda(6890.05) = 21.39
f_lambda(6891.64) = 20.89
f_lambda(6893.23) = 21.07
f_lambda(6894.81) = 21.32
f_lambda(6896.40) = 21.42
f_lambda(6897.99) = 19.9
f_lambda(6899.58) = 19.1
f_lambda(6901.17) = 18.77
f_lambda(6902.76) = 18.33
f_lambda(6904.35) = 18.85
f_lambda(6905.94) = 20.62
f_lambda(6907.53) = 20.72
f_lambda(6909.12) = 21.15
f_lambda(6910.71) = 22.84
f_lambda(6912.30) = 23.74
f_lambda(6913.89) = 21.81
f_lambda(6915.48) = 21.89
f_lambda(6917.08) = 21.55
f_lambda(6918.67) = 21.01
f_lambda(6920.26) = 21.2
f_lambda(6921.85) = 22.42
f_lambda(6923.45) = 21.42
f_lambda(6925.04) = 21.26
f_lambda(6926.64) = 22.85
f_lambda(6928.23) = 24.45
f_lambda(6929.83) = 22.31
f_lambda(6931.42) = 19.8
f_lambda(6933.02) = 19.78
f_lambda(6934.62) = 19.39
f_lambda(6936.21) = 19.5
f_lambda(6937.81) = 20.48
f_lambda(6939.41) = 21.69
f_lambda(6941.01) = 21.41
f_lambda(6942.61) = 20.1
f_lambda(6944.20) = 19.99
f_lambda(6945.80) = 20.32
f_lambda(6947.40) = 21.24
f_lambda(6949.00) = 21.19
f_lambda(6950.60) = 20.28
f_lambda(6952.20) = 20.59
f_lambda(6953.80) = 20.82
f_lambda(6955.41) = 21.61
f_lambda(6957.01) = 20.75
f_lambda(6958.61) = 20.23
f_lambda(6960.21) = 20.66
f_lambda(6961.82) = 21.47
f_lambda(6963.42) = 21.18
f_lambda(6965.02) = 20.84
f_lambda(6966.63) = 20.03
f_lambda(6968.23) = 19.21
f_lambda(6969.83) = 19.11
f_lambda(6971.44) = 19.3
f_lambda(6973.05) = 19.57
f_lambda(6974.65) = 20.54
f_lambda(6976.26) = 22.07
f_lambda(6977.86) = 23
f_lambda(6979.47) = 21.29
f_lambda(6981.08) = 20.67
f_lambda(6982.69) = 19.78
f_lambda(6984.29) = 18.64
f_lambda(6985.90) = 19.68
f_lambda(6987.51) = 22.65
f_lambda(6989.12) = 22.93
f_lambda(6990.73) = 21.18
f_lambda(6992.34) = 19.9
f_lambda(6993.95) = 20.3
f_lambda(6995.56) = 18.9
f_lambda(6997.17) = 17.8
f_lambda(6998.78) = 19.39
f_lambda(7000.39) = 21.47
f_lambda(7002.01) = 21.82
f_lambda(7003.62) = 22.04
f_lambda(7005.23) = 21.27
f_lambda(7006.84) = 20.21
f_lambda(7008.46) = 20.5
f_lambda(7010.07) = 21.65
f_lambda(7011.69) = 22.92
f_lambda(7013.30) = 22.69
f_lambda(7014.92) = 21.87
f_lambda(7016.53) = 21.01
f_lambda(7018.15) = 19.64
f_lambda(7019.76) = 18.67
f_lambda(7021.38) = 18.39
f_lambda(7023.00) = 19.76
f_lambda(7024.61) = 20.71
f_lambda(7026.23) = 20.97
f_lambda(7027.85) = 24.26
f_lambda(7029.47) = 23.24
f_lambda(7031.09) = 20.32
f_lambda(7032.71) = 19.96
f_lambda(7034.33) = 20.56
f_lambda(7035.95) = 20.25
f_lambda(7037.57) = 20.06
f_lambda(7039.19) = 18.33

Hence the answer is 6778.33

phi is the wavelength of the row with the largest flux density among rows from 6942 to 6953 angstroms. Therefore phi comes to 6947.40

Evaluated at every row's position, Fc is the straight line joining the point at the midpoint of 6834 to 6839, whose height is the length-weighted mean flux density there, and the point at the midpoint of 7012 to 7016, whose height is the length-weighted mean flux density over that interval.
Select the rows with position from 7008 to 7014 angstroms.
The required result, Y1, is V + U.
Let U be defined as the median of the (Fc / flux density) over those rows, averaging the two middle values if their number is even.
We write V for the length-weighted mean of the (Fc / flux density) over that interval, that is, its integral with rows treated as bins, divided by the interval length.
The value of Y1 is 2.03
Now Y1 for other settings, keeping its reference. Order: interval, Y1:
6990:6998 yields 2.29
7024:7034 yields 2.09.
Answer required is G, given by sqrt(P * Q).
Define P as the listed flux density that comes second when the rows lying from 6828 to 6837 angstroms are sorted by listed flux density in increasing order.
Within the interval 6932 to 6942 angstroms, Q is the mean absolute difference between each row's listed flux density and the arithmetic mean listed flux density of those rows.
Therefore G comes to 4.3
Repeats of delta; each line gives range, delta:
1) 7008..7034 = 7032.71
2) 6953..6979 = 6973.05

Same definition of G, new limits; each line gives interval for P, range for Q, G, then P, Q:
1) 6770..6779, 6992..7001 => 4.3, 19.87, 0.93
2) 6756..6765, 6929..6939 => 3.9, 19.15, 0.79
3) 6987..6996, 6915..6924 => 2.8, 19.9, 0.38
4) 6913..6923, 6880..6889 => 4.4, 21.2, 0.92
